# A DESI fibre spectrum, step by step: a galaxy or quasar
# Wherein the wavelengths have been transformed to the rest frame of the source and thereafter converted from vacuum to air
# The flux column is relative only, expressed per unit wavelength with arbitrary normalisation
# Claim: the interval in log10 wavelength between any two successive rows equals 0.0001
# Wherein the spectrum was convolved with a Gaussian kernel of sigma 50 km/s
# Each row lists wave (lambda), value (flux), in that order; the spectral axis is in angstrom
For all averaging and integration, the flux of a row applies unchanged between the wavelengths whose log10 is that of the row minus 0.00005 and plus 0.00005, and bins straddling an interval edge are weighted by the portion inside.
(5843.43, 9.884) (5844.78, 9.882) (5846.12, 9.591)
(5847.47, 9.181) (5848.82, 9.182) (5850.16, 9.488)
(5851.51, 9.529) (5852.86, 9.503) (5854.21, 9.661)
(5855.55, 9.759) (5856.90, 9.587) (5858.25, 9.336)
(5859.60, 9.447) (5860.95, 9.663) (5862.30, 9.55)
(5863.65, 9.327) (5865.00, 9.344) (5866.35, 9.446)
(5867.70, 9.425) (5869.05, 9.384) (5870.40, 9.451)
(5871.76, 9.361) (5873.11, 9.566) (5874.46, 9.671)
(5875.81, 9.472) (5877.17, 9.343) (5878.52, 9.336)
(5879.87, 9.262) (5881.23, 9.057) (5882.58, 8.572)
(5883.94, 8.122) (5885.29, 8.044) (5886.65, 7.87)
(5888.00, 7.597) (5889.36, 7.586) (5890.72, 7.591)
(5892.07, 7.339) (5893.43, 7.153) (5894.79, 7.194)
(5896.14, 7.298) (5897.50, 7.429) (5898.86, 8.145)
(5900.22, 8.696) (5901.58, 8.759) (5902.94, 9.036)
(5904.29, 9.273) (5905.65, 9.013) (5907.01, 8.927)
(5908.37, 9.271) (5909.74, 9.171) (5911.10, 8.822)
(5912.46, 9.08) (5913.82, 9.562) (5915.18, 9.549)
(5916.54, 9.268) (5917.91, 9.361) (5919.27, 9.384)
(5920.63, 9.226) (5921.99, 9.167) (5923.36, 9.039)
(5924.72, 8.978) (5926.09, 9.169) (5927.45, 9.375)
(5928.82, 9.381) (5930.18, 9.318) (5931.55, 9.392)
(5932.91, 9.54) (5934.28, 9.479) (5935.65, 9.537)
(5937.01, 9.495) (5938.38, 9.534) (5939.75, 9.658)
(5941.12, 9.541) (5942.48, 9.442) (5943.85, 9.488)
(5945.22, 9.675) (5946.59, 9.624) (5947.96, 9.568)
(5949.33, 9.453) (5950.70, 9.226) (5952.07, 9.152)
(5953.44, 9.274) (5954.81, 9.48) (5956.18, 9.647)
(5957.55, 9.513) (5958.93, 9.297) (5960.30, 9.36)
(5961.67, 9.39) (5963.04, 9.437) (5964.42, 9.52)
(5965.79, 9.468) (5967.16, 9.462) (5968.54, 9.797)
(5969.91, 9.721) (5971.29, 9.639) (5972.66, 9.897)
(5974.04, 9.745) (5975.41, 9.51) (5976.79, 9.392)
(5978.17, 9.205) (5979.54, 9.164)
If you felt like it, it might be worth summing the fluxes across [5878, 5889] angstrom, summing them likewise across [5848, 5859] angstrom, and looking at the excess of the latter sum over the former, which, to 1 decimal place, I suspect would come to 8.2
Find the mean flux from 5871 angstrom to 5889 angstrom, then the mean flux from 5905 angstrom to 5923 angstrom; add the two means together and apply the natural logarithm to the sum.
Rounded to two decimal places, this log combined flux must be 2.89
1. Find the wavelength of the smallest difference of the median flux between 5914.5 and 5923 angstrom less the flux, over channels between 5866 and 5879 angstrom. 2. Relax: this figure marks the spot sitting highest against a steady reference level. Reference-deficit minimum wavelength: 5874.46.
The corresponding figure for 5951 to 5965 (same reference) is 5956.18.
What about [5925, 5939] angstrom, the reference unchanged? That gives 5932.91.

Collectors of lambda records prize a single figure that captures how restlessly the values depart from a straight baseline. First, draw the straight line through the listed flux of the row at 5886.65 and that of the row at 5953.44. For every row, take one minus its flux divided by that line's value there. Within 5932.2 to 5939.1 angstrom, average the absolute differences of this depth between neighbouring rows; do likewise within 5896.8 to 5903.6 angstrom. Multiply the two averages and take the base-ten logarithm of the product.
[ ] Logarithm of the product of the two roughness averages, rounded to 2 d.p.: -3.59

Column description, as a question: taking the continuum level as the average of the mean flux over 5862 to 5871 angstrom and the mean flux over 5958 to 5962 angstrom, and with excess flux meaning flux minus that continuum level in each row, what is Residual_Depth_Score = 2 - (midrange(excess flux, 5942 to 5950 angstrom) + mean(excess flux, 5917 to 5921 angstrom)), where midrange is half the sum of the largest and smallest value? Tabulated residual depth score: 1.88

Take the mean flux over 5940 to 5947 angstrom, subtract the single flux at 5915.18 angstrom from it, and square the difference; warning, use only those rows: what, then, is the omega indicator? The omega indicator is 0.00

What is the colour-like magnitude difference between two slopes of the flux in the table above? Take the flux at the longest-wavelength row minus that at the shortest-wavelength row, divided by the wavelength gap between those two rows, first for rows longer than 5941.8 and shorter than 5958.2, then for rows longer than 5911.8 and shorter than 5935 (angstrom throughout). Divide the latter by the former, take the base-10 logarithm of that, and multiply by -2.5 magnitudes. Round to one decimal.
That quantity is -1.5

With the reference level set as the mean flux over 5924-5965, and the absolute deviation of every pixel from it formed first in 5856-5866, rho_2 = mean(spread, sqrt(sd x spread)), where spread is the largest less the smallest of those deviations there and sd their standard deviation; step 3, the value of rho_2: 0.17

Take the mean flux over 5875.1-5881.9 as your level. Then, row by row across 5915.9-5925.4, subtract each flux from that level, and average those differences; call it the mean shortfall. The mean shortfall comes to 0.1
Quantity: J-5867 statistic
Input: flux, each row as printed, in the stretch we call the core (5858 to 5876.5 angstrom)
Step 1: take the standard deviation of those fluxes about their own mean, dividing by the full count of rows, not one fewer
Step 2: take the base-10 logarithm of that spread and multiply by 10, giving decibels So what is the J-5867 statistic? -9.6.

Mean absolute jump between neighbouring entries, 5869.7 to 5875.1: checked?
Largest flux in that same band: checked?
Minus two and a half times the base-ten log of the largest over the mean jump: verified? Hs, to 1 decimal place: -4.7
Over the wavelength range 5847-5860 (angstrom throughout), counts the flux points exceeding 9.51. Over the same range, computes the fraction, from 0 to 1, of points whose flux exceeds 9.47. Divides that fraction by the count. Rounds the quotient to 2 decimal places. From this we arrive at 0.15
